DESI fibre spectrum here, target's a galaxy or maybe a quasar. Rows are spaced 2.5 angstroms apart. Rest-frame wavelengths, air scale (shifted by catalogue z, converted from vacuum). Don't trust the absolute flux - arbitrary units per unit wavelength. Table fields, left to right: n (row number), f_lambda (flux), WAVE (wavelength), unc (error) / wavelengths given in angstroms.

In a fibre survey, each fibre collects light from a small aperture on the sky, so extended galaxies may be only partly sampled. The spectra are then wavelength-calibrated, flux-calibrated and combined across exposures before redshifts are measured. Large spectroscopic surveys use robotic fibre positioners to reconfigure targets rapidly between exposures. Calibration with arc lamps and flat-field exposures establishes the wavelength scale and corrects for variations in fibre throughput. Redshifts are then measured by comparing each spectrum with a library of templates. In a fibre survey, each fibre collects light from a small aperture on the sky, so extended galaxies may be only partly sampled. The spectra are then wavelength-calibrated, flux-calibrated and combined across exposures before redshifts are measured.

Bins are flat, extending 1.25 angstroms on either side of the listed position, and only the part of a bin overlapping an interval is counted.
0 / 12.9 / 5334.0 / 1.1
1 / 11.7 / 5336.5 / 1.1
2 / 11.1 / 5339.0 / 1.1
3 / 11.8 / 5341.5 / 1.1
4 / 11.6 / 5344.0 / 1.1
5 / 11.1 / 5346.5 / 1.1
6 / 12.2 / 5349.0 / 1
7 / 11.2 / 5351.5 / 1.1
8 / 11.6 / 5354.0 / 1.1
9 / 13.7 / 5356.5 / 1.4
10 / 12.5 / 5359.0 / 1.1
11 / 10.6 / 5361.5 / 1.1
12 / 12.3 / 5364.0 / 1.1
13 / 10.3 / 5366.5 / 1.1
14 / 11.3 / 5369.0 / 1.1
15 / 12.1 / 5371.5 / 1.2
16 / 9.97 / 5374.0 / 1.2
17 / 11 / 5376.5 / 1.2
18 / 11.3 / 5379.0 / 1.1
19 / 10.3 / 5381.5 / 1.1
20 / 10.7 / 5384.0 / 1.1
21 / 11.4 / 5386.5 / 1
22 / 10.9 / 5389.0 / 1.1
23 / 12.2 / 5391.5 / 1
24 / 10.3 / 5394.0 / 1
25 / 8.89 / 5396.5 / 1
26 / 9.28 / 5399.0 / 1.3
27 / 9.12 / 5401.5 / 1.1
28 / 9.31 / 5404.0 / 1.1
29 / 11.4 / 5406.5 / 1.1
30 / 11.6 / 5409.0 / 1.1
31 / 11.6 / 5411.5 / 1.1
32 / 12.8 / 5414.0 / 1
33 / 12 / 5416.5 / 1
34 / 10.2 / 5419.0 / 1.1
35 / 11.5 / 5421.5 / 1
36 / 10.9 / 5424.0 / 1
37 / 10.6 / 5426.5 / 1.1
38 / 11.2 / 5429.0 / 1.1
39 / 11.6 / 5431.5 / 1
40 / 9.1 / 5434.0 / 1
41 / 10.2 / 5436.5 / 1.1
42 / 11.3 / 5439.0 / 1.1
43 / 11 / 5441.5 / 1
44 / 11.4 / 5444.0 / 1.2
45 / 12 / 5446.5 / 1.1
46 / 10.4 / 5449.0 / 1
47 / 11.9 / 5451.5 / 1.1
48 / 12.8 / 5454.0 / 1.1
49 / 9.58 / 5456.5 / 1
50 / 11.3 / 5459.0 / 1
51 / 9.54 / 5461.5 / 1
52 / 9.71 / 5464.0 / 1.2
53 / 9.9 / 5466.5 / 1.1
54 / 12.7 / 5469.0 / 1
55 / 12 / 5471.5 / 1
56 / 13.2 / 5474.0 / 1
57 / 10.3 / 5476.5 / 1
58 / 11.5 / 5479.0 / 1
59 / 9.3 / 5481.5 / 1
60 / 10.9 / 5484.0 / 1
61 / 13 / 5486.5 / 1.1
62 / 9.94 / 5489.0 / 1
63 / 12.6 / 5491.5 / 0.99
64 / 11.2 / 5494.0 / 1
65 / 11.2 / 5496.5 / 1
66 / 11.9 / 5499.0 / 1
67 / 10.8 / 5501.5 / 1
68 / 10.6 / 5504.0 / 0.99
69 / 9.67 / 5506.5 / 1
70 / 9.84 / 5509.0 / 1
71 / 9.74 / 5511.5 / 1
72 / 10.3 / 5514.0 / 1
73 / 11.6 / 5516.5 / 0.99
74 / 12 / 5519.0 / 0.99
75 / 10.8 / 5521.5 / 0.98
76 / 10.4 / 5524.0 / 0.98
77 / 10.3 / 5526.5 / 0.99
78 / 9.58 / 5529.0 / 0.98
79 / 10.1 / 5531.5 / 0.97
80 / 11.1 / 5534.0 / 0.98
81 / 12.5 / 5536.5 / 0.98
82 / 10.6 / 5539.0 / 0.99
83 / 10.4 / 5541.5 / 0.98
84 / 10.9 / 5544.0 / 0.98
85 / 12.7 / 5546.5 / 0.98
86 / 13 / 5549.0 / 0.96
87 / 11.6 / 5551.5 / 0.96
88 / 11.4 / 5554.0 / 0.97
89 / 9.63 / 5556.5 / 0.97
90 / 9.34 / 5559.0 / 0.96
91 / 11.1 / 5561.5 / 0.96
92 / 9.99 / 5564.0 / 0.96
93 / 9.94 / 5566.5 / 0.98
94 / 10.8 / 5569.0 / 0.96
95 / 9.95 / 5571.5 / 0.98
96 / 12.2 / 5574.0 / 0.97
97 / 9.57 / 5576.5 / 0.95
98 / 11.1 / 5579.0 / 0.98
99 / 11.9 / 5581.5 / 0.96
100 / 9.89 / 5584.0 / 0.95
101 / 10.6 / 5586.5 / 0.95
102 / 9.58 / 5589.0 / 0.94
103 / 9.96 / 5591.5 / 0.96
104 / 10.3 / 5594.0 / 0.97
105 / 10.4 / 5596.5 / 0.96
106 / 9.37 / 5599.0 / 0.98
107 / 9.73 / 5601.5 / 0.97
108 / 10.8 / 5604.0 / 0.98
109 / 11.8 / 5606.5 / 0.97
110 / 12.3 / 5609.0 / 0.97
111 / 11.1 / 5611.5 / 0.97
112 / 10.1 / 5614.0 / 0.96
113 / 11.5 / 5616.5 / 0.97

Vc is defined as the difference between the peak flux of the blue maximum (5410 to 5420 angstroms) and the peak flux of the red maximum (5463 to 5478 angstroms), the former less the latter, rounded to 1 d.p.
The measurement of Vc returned -0.4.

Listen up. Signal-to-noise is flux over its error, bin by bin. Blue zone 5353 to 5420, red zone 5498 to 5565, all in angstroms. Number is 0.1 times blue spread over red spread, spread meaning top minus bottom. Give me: 0.146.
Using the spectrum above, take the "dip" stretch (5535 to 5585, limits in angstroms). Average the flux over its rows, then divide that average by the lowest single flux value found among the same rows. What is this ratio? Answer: 1.17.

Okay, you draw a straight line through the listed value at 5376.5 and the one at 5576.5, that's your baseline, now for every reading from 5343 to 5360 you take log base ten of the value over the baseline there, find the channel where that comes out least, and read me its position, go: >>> 5346.5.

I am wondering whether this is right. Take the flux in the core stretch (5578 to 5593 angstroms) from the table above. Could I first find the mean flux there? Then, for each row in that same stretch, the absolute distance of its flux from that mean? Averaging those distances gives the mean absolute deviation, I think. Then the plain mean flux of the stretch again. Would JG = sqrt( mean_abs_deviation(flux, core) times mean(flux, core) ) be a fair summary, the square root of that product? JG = 2.70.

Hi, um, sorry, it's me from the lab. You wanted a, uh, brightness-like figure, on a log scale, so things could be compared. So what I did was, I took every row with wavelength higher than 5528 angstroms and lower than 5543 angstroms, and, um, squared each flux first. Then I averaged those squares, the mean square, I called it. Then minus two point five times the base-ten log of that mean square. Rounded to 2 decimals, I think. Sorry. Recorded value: -5.16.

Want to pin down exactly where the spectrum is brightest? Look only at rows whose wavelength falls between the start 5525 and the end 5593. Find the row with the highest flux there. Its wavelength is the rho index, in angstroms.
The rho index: 5549.0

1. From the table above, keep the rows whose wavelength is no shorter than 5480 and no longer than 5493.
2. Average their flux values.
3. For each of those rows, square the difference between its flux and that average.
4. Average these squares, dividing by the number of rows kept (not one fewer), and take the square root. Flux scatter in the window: 1.4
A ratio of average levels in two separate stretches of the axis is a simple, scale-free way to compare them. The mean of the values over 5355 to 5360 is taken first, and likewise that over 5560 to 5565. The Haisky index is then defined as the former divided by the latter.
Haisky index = 1.24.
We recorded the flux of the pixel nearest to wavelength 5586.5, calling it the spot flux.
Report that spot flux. 10.6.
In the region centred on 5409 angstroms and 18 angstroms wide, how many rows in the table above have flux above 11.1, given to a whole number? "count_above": 5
